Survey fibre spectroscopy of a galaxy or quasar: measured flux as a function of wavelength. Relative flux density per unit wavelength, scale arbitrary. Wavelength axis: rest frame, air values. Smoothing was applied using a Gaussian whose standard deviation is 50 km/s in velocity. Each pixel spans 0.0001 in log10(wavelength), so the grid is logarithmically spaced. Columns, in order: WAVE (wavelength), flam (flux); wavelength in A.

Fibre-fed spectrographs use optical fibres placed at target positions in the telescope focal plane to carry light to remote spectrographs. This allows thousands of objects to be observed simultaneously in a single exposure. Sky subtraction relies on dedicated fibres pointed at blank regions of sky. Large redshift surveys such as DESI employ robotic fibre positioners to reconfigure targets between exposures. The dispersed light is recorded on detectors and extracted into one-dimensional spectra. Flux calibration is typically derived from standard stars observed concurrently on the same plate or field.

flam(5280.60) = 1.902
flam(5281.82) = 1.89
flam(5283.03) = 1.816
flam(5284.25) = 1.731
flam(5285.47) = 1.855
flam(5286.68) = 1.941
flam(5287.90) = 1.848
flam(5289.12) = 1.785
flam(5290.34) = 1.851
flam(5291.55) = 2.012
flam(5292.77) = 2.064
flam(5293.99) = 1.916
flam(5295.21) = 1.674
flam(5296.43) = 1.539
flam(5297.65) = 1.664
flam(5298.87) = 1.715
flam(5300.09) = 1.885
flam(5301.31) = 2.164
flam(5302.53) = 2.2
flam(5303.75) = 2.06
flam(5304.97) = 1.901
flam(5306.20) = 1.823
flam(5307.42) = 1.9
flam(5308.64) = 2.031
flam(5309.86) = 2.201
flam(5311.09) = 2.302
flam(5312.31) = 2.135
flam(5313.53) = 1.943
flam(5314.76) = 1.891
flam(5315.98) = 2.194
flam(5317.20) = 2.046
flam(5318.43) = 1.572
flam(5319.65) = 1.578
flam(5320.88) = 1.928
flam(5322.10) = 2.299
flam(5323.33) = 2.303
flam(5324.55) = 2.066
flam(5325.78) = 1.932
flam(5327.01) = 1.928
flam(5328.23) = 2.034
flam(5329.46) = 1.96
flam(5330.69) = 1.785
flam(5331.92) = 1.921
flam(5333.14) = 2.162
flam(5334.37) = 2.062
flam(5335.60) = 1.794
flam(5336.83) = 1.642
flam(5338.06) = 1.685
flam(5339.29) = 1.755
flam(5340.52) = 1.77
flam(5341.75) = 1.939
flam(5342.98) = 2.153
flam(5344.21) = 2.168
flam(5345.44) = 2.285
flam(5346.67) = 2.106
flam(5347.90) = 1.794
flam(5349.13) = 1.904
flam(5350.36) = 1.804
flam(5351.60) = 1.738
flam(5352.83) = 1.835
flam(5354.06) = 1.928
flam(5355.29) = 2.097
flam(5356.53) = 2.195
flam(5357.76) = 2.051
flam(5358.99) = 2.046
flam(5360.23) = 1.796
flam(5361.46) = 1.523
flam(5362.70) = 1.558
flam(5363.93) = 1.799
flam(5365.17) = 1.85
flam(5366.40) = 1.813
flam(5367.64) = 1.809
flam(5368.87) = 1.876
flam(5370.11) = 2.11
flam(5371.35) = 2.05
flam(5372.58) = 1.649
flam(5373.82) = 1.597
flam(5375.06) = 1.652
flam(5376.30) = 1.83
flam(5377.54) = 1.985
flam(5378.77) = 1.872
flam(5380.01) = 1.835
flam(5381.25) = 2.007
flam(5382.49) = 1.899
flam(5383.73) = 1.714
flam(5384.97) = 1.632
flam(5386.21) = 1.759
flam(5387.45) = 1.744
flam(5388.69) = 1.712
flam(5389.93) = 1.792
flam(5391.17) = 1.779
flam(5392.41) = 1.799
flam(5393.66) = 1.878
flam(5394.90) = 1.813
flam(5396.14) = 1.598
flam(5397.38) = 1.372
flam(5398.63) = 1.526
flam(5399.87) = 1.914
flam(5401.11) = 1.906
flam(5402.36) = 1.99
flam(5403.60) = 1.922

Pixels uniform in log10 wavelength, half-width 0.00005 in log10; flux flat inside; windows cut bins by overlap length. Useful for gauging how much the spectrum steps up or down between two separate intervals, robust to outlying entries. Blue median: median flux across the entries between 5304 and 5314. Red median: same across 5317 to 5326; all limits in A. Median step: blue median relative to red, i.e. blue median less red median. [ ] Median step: 0.00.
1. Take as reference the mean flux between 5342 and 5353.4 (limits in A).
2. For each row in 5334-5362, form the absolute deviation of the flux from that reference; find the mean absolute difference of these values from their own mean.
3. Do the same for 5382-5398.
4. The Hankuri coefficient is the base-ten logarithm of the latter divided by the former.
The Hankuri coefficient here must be 0.11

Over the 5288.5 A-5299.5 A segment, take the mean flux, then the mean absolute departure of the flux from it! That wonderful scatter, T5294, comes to 0.14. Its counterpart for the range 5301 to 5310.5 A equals 0.12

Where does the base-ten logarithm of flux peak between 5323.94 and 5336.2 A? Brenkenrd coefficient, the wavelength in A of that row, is 5333.14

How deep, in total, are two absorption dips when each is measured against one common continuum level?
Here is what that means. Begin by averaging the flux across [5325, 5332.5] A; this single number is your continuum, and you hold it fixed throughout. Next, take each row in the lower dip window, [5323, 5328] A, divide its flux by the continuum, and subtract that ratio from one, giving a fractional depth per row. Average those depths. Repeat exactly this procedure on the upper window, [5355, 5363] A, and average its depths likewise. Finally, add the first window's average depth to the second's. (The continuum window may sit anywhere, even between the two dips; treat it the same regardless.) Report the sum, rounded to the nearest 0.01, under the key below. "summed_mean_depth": -0.05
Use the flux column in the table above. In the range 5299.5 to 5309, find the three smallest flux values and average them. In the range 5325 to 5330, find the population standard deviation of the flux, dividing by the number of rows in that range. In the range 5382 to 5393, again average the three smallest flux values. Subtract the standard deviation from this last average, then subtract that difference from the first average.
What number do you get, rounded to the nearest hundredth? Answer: 0.23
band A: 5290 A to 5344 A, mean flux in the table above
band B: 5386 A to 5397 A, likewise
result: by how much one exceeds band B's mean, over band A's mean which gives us -0.39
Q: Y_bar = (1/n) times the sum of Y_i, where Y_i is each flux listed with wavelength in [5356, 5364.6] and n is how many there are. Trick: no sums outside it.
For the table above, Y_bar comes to 1.85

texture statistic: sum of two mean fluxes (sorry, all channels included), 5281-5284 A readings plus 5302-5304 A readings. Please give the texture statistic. 3.98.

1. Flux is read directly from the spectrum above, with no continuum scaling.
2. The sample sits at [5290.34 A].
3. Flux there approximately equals 1.851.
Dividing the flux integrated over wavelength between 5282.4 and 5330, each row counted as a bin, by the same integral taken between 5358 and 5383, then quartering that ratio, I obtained 0.5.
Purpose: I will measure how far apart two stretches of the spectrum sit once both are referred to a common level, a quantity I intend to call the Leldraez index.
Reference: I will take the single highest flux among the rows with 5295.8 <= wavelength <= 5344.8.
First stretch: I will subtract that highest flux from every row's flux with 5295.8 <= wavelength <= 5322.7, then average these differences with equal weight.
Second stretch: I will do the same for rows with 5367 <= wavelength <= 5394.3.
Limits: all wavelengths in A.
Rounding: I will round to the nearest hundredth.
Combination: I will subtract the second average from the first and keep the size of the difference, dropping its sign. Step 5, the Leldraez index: 0.14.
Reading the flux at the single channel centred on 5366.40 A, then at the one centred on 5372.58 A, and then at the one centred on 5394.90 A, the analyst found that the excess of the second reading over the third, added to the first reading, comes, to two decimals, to 1.65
